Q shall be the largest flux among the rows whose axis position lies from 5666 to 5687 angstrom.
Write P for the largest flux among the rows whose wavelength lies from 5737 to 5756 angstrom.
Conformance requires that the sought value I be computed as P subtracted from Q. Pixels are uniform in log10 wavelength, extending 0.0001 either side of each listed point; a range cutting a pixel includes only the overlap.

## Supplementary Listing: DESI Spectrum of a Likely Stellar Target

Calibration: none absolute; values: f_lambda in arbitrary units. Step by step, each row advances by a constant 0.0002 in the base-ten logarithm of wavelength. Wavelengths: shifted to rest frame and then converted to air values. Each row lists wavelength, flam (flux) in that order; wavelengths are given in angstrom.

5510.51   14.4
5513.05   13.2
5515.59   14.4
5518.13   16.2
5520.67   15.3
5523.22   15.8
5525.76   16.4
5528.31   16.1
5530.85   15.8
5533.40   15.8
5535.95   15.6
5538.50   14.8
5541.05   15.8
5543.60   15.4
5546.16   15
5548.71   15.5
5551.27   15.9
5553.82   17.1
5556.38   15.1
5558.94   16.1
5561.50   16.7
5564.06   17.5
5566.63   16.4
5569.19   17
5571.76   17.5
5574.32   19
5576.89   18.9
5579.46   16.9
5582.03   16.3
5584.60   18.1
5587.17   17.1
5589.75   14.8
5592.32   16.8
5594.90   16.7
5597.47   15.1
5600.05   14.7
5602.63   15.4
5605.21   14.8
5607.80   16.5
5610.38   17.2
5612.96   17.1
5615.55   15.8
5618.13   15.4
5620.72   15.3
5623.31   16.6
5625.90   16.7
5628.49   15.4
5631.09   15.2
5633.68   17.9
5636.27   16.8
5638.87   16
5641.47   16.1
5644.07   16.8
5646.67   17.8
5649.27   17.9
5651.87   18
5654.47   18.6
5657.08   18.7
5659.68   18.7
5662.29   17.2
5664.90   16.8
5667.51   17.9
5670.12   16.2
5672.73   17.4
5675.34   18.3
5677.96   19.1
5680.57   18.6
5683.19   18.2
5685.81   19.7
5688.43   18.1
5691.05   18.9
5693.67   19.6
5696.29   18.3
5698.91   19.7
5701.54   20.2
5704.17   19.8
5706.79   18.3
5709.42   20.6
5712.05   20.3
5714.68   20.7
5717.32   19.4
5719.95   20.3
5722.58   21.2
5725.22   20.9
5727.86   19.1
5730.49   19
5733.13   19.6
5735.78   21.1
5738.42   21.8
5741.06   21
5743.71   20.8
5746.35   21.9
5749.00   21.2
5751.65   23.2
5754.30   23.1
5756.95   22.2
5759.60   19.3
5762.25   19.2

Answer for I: -3.5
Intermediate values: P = 23.2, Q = 19.7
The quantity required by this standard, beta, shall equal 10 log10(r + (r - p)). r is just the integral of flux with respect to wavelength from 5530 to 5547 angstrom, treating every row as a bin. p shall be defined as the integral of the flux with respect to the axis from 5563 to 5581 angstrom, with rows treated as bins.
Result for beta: 23.2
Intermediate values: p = 316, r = 263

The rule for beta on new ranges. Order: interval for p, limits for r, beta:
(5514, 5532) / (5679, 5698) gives 26.4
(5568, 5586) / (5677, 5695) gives 25.6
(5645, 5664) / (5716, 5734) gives 25.7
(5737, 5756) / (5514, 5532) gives 21.7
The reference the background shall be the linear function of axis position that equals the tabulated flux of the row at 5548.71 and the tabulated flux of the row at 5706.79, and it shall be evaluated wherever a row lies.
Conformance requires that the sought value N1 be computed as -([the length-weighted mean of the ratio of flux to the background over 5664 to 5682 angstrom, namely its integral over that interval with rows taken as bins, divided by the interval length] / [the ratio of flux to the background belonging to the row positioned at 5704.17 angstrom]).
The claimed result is -0.93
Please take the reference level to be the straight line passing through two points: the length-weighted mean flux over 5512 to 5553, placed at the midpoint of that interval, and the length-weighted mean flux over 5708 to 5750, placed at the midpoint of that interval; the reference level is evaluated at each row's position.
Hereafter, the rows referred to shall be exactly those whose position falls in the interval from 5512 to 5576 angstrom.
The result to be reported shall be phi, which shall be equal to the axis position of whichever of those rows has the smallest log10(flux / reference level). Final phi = 5513.05 angstrom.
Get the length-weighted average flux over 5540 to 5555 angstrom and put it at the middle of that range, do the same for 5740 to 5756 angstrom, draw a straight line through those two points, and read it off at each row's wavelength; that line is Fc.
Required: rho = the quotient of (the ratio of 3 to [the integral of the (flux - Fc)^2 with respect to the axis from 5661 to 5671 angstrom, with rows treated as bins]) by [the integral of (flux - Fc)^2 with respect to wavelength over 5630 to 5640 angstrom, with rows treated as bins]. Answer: 0.001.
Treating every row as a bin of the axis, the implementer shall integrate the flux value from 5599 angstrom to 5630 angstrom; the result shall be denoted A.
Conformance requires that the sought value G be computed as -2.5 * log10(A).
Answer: -6.73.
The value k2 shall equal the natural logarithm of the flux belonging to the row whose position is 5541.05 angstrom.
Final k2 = 2.76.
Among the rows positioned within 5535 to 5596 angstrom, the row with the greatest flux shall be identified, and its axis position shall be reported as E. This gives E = 5574.32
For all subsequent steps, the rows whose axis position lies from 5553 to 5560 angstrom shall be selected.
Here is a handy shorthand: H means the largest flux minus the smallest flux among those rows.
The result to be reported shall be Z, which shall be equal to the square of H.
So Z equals 4.0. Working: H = 2.00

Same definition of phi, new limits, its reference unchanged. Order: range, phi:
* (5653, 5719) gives 5670.12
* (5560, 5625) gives 5605.21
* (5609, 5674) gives 5631.09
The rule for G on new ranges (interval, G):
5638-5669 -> -6.84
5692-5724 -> -7.01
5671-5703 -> -6.95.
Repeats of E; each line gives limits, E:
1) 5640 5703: 5701.54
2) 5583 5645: 5584.60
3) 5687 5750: 5746.35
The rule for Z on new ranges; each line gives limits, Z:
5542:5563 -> 4.4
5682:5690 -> 2.6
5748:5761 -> 15.2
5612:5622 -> 3.2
